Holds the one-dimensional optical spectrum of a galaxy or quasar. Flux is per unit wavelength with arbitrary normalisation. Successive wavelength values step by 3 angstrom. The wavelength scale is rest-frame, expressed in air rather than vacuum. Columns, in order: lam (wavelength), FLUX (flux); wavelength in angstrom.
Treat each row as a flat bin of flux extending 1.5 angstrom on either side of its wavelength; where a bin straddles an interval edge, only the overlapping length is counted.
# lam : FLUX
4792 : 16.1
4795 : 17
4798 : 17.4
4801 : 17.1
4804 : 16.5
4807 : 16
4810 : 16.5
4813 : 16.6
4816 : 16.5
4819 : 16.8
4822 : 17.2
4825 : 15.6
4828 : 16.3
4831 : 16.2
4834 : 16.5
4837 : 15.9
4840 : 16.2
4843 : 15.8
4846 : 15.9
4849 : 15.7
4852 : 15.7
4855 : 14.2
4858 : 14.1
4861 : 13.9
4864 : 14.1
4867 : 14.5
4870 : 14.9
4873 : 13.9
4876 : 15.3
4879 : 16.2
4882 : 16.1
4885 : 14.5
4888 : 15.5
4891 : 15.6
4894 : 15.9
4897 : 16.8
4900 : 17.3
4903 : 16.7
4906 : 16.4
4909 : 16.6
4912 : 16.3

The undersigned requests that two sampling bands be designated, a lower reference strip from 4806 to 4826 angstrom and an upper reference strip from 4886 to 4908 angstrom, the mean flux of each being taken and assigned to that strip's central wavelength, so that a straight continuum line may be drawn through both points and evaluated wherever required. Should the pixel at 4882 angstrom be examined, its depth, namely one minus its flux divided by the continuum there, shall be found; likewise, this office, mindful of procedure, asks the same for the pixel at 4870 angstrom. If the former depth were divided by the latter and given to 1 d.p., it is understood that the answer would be 0.2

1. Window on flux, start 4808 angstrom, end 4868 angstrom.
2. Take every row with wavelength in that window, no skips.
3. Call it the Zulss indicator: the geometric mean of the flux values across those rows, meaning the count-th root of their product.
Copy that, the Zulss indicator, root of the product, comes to 15.7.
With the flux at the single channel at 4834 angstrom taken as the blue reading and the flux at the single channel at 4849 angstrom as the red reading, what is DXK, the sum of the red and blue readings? 32.20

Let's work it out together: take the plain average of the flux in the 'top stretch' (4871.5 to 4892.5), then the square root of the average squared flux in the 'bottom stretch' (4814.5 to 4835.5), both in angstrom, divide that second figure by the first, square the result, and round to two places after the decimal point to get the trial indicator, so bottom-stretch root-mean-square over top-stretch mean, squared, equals 1.16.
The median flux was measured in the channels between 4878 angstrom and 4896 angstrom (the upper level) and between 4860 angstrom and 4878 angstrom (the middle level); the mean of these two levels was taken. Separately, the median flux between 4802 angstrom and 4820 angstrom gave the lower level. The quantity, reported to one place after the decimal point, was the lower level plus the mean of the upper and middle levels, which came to 31.5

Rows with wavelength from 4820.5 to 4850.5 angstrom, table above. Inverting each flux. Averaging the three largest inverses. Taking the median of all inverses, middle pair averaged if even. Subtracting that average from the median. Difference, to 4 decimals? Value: -0.0014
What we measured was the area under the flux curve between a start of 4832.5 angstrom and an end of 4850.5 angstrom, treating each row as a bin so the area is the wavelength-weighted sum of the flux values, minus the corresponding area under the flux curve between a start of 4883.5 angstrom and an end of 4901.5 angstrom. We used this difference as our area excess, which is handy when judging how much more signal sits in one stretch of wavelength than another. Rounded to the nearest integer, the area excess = 1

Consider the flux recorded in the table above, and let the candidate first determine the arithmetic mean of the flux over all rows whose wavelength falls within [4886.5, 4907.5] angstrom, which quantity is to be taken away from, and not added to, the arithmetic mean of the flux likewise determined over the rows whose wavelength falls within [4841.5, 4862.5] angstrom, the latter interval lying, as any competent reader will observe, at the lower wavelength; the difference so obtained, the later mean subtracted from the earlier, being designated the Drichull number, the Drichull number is -1.3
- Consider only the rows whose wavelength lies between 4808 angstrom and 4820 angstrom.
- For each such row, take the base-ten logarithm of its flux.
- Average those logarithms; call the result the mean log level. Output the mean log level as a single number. 1.22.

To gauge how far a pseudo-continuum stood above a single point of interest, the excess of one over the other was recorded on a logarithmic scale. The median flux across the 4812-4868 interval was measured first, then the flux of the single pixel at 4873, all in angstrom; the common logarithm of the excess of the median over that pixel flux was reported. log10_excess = 0.3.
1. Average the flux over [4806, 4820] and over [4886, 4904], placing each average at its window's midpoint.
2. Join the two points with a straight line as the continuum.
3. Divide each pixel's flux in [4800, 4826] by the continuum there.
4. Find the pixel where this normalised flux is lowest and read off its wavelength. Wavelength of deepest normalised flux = 4825 angstrom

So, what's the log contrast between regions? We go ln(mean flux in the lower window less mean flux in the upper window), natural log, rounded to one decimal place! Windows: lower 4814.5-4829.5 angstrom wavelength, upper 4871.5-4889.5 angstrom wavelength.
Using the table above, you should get 0.2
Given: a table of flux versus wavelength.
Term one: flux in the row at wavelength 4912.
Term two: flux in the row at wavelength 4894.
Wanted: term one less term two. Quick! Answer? 0.4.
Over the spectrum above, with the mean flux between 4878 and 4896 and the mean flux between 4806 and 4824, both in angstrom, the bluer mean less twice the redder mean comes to -14.7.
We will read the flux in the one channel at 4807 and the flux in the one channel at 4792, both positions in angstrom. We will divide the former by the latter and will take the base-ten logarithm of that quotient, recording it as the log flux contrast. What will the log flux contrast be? -0.003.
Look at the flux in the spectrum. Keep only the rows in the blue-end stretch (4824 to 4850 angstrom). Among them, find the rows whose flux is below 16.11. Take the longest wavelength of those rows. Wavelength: 4849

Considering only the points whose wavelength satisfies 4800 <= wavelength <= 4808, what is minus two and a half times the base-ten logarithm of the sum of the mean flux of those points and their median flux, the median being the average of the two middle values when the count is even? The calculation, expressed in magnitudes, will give -3.80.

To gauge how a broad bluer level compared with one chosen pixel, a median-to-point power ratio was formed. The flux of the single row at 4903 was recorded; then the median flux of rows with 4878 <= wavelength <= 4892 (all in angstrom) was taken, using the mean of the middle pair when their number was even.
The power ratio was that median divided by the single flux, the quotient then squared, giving 0.87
